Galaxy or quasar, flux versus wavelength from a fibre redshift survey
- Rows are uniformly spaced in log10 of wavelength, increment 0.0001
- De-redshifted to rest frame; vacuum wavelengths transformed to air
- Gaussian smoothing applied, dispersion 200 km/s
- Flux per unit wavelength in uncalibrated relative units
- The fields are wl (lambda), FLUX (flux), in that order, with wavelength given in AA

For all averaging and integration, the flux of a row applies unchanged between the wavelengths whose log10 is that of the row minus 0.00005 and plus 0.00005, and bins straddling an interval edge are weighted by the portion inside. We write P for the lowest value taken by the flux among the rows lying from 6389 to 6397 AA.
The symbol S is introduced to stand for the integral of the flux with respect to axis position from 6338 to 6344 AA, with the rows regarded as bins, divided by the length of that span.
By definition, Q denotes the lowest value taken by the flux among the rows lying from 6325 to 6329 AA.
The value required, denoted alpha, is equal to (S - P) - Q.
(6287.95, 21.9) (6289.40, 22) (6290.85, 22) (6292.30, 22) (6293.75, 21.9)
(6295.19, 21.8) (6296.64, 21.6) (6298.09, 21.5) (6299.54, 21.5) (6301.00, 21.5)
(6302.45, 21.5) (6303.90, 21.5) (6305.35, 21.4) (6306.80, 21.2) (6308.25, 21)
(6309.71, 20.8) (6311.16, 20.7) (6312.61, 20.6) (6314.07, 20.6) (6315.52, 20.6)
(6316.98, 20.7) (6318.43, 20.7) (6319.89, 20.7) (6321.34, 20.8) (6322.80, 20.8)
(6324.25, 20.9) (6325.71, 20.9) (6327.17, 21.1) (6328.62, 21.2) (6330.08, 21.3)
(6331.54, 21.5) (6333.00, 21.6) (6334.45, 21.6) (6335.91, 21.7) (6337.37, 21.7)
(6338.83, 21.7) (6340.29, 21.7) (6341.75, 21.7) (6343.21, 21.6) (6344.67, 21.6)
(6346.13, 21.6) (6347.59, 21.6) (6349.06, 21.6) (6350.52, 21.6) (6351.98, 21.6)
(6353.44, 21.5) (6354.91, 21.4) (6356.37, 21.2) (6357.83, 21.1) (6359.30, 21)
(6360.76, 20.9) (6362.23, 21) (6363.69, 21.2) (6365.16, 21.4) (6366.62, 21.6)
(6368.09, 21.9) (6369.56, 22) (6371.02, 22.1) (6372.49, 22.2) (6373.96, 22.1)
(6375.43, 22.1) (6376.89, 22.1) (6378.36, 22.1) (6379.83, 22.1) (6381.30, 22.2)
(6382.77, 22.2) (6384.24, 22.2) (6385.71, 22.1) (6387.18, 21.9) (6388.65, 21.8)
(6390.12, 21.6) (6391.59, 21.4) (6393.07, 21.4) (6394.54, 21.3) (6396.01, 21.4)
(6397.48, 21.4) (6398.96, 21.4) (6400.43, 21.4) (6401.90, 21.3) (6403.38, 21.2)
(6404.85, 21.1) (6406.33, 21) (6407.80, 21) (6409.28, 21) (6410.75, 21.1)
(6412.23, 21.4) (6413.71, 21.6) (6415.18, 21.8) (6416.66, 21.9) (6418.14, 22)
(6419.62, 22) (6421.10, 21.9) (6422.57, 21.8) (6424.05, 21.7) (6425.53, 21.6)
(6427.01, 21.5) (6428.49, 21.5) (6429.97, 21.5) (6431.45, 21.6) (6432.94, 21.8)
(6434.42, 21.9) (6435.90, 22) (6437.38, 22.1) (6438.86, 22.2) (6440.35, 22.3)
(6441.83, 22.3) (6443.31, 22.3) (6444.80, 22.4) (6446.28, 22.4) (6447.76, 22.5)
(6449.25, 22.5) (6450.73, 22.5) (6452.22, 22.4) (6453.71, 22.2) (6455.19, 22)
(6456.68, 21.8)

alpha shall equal -20.5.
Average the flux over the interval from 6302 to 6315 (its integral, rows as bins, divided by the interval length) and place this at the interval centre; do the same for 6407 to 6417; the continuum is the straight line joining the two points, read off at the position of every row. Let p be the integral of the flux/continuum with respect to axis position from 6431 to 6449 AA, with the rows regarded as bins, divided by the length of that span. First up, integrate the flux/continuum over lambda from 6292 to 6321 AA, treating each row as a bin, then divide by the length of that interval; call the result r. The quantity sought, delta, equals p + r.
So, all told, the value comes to 2.04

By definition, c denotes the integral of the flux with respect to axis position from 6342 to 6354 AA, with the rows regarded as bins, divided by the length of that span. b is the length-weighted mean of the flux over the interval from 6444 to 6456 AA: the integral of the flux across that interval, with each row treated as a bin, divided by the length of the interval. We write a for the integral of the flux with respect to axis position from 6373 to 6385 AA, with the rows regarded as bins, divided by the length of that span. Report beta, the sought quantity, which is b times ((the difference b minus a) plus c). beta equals 488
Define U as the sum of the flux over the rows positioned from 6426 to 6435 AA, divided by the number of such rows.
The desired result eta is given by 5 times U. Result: 108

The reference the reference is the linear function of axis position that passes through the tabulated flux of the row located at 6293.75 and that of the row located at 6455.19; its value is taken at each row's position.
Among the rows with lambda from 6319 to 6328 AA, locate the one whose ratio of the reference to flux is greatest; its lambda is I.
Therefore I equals 6319.89 AA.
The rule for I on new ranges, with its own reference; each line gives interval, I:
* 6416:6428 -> 6427.01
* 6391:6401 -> 6394.54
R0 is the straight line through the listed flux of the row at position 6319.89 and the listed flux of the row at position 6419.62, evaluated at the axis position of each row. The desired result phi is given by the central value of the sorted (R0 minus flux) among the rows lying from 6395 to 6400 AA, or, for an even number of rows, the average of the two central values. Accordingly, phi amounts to 0.3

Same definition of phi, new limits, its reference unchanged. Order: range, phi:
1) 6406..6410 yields 0.8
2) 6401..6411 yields 0.8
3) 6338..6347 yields -0.7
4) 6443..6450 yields -0.1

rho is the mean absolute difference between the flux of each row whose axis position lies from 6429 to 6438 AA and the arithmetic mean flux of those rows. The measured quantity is 0.18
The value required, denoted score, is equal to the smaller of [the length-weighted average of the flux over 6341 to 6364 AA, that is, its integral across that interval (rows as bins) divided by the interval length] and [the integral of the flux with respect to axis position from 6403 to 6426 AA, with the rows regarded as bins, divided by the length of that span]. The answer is 21.4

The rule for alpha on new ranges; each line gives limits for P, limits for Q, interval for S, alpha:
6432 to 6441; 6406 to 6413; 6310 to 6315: -22.1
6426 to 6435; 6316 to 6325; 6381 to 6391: -20.2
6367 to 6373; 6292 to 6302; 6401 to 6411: -22.3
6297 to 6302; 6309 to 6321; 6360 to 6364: -21.1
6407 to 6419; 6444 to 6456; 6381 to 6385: -20.8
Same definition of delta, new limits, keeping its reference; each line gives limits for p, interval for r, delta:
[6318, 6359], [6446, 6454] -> 2.05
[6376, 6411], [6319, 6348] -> 2.02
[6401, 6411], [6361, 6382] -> 2.02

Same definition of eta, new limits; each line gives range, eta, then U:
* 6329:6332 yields 107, 21.4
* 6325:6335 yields 107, 21.3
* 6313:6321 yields 103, 20.7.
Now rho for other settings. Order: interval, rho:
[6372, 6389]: 0.08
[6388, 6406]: 0.11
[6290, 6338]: 0.40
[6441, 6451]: 0.07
